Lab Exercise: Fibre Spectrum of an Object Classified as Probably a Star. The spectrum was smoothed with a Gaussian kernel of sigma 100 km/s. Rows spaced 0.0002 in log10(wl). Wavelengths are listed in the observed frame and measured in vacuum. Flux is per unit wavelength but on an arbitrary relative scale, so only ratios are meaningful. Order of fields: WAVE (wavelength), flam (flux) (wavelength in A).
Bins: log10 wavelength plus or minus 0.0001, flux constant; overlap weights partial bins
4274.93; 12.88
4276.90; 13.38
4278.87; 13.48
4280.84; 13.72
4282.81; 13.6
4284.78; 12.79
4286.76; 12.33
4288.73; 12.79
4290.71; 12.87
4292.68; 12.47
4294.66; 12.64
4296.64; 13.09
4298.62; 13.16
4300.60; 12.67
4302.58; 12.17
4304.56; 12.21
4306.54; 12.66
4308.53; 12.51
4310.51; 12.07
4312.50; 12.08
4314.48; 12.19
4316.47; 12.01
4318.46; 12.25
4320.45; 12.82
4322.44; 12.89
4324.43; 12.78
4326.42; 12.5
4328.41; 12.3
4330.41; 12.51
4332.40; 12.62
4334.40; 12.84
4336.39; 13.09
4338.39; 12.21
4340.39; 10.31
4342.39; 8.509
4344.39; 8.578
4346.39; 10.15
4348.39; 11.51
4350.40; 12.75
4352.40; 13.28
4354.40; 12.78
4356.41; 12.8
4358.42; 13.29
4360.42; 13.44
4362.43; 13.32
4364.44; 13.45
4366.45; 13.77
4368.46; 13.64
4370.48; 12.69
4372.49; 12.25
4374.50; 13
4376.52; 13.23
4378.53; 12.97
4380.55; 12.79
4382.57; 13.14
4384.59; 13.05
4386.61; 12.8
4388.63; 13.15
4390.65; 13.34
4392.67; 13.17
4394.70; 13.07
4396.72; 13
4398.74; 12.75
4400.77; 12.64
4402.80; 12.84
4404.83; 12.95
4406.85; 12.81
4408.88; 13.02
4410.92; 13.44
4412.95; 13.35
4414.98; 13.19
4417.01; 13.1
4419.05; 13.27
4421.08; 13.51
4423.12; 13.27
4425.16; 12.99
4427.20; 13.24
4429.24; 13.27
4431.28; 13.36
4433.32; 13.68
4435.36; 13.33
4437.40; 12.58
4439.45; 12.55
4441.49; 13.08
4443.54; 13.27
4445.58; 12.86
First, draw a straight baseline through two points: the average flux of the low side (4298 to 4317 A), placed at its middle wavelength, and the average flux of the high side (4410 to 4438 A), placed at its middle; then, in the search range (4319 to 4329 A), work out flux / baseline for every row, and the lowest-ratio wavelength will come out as 4328.41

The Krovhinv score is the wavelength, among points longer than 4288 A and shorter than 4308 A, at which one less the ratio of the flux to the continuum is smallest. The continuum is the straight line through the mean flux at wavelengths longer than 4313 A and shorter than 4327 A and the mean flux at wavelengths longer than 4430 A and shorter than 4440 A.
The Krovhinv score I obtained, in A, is 4298.62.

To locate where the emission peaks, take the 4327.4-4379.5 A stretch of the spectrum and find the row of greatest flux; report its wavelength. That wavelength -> 4366.45 A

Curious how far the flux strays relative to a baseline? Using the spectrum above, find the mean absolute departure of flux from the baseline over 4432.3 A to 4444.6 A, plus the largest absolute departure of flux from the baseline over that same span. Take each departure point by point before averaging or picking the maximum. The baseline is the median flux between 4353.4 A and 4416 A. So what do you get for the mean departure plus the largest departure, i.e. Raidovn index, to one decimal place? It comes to 1.0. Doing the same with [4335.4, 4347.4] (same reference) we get 7.1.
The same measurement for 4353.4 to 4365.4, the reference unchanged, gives 0.7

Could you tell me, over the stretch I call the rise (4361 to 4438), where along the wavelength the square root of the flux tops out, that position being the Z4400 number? 4366.45 A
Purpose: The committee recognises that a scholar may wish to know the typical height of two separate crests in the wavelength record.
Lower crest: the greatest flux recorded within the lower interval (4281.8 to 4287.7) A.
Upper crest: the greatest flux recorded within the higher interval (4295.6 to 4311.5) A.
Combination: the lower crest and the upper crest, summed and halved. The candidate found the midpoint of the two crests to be 13.4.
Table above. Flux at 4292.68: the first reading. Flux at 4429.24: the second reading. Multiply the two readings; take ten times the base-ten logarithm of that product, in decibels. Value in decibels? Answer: 22.2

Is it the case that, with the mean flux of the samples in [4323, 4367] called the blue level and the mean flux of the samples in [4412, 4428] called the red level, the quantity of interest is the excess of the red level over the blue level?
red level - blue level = 1.0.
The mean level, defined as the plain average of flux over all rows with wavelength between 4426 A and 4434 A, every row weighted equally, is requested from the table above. 13.4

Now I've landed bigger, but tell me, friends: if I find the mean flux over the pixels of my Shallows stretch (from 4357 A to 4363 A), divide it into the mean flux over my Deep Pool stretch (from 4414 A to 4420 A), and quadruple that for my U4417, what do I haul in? 4.0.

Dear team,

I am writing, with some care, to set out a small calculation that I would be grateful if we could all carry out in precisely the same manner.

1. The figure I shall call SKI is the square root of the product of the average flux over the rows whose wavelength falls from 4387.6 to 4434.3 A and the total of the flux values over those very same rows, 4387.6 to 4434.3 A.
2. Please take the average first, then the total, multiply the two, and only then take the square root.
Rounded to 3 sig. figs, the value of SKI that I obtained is 63.1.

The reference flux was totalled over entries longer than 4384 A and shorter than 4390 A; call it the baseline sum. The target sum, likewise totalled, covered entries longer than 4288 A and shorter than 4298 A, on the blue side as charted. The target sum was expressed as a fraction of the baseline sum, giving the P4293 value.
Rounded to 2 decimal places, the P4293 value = 1.64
